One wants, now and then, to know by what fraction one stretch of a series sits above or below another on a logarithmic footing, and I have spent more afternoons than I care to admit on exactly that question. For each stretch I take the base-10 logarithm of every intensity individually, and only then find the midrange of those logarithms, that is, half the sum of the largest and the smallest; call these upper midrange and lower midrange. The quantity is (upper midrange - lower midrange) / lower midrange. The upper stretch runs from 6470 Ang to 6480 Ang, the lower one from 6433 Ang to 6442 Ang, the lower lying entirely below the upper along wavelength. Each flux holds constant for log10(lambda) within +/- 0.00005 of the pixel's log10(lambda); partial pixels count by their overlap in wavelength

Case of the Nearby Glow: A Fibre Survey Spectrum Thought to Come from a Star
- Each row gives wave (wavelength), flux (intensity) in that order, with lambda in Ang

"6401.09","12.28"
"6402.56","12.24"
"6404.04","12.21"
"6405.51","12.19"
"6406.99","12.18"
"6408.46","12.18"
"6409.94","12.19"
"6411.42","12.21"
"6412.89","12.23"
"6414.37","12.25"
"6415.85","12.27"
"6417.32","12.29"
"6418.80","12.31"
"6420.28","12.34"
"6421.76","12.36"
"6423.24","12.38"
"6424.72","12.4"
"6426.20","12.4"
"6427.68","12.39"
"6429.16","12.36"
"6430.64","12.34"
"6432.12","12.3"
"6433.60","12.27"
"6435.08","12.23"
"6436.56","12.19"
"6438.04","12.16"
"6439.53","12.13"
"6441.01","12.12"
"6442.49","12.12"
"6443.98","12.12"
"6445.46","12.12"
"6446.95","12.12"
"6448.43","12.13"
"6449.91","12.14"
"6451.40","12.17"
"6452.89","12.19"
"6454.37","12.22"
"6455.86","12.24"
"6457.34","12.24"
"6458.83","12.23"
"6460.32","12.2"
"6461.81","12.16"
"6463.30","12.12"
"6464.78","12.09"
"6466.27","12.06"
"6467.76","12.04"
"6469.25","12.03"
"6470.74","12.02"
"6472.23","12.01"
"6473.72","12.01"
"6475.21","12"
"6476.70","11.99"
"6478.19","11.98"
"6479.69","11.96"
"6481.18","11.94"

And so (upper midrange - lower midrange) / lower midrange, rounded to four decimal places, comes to -0.0068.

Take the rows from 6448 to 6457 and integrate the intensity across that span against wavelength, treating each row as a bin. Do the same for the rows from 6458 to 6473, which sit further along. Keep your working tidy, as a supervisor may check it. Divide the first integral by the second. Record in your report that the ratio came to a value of 0.6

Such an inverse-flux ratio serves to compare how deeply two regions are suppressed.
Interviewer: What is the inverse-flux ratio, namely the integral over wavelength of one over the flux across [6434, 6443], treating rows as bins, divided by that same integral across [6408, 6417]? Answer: 1.01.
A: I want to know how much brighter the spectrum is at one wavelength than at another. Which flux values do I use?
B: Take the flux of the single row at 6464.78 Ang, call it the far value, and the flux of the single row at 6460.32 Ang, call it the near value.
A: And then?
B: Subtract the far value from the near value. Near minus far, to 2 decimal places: 0.11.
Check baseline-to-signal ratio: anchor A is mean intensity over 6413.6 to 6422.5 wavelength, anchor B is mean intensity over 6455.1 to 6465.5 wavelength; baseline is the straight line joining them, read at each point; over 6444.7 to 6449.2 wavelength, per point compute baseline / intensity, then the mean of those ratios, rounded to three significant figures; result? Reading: 1.01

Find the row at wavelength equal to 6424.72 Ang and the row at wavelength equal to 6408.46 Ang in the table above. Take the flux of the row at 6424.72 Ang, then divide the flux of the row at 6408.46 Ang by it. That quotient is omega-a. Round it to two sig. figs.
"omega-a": 0.98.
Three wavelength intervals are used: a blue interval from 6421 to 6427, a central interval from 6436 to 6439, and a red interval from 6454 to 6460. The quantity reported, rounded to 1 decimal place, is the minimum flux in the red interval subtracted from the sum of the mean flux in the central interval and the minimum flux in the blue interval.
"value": 12.3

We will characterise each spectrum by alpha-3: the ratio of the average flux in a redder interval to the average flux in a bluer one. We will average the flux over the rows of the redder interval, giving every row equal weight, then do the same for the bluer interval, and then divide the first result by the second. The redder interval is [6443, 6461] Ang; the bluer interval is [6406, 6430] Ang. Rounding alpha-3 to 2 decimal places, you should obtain 0.99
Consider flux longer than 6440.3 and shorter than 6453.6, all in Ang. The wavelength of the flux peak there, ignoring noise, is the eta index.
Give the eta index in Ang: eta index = 6452.89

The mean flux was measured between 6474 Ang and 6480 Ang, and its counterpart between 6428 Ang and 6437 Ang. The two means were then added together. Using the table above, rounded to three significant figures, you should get 24.3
